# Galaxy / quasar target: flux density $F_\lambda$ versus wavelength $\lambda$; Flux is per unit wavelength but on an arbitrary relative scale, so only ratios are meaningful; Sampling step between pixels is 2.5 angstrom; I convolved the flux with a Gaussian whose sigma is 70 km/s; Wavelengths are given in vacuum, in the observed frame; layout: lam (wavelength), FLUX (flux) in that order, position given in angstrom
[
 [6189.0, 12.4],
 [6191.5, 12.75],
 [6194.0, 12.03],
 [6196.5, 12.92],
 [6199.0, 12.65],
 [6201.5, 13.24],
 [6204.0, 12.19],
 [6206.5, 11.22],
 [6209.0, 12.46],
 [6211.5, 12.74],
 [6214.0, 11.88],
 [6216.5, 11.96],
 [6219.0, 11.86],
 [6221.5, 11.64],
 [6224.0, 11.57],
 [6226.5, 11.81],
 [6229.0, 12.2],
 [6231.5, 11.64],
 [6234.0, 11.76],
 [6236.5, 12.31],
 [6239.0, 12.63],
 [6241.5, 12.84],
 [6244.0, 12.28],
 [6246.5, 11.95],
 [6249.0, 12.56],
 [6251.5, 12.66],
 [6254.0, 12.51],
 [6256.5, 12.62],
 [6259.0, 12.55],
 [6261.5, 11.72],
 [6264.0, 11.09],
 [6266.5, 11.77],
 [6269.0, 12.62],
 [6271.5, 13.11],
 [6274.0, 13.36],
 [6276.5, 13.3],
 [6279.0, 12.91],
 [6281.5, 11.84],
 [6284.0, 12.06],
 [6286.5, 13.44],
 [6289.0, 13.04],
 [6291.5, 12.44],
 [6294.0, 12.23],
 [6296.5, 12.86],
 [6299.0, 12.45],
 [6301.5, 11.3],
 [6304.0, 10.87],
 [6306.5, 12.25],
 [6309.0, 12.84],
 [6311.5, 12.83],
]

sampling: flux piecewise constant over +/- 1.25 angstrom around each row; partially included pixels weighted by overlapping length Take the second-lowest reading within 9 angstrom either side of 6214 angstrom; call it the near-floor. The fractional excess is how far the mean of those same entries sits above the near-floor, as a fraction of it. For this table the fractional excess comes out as 0.028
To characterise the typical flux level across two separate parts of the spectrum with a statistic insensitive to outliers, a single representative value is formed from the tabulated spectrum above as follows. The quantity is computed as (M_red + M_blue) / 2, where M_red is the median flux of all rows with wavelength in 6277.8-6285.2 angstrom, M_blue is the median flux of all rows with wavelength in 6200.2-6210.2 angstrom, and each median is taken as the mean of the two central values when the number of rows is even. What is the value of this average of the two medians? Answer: 12.2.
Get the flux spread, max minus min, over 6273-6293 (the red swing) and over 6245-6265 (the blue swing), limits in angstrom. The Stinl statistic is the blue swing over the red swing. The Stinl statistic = 1.0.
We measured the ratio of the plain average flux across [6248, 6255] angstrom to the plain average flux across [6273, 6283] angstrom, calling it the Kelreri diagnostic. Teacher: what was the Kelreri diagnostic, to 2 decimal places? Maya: 0.98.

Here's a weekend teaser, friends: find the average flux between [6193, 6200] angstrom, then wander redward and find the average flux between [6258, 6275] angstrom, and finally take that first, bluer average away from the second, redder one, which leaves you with -0.2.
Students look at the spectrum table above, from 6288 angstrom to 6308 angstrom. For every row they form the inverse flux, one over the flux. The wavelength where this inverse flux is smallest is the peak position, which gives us 6289.0 angstrom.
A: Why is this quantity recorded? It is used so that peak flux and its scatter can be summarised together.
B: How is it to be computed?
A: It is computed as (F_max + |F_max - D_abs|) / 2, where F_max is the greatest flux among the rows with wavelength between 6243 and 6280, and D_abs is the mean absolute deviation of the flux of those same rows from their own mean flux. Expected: 13.1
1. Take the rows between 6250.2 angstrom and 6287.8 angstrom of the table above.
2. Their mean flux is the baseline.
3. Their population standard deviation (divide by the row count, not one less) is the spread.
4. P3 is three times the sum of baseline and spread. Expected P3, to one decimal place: 39.5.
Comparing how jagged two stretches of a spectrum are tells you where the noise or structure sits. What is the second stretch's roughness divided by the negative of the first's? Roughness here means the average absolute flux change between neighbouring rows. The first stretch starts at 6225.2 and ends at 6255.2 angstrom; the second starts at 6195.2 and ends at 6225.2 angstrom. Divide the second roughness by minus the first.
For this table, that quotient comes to -1.5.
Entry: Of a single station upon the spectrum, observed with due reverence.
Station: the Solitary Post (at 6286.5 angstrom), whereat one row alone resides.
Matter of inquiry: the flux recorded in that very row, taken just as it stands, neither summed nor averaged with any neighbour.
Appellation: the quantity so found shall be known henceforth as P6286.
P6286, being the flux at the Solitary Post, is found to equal 13.44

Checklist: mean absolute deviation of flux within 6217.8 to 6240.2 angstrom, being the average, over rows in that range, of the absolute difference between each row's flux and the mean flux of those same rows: 0.30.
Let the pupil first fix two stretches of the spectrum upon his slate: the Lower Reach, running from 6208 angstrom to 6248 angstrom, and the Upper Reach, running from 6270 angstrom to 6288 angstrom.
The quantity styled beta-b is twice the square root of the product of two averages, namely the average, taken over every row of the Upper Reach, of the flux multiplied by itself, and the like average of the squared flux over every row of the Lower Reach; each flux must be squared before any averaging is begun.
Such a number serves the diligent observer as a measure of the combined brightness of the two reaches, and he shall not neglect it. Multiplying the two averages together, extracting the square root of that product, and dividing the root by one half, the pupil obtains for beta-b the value 312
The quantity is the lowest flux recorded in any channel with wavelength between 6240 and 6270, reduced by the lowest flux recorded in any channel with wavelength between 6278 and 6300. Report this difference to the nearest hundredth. -0.75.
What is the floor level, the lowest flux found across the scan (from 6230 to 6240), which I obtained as 11.64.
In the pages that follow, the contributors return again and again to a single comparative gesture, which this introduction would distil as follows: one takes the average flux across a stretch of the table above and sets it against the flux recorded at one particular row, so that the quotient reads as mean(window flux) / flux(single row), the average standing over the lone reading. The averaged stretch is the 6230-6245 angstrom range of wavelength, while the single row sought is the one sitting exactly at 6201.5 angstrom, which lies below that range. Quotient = 0.92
